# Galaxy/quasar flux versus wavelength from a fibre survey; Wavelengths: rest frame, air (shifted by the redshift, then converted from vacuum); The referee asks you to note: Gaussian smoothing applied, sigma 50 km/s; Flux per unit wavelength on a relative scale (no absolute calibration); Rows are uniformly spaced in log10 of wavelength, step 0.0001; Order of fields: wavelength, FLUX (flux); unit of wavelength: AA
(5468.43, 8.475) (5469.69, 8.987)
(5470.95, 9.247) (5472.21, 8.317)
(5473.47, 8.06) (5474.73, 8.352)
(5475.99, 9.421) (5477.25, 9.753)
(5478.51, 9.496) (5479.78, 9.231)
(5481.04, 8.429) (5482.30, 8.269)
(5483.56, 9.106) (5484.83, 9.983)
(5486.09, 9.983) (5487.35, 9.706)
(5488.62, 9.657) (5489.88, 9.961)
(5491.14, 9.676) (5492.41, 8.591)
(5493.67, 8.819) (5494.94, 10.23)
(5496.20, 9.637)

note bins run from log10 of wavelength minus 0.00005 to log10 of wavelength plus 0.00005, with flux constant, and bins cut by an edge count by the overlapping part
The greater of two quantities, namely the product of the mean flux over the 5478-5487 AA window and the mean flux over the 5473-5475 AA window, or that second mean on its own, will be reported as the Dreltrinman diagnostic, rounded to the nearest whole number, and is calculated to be 76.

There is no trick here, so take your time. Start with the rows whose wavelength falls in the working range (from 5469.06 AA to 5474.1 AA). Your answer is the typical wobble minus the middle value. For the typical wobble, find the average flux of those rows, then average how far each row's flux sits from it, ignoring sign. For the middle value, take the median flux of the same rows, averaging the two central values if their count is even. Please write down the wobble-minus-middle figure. -8.19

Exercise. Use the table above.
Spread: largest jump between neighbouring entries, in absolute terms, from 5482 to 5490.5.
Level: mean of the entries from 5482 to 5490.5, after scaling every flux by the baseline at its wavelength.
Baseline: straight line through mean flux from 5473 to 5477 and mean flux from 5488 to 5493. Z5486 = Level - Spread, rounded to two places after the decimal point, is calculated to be 0.15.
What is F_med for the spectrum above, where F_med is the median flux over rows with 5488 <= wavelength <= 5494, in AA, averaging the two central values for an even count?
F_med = 9.66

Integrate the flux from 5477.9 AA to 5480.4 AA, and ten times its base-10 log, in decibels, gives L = 13.7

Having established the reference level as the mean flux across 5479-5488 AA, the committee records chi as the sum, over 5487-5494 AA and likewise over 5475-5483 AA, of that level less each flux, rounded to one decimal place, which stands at -0.1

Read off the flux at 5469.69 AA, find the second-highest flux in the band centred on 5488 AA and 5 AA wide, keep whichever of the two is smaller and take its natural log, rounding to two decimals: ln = 2.20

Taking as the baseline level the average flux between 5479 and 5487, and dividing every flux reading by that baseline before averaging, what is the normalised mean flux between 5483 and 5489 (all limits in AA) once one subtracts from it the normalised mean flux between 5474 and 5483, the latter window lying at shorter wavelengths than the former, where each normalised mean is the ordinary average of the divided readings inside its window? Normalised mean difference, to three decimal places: 0.076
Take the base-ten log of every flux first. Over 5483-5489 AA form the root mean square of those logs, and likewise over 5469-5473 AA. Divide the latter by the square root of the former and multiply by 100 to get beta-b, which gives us 95.3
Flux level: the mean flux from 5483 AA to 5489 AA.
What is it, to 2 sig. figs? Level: 9.7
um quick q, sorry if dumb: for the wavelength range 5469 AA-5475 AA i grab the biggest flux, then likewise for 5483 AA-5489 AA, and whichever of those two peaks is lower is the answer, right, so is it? 9.2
